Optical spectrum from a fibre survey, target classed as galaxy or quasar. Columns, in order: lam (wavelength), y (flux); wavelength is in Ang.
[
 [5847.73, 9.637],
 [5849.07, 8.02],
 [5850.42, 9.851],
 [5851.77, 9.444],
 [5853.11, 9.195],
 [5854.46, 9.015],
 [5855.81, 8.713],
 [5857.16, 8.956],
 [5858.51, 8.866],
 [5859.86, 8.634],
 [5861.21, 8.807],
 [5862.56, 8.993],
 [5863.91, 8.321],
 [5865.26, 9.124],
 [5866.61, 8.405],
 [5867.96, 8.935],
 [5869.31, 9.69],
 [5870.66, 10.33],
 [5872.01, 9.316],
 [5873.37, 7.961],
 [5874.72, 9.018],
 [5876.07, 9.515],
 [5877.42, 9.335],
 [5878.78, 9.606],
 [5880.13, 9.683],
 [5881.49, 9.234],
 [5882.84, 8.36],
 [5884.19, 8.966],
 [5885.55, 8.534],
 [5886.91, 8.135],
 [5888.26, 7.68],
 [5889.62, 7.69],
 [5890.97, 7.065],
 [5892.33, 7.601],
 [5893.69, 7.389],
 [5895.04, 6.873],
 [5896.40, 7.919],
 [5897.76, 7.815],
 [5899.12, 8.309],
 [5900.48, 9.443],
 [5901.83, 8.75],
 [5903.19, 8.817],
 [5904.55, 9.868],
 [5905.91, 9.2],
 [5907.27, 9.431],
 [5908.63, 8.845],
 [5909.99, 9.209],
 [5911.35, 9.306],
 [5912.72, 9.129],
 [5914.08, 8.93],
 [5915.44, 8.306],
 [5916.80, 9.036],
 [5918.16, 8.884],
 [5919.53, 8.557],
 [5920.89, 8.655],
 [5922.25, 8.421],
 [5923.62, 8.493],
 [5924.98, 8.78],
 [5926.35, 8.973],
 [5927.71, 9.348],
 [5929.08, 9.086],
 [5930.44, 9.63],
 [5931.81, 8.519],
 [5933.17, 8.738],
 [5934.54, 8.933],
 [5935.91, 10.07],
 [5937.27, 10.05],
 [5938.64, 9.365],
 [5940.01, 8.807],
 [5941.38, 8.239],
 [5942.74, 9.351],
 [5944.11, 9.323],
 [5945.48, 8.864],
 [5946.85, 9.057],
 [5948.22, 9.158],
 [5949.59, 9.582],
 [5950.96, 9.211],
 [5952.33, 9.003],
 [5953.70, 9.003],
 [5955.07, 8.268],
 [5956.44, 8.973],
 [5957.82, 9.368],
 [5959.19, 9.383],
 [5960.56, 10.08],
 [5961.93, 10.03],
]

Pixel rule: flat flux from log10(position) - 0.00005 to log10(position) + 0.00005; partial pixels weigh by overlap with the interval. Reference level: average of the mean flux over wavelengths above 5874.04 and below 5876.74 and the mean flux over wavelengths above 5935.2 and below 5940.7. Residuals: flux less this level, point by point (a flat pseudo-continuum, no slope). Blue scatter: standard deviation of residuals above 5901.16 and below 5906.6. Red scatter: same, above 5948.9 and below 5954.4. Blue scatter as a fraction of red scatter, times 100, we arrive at 188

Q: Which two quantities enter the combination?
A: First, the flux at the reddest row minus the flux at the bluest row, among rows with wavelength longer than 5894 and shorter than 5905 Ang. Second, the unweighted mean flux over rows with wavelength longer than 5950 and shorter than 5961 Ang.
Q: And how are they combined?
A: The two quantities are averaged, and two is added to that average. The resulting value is 8.1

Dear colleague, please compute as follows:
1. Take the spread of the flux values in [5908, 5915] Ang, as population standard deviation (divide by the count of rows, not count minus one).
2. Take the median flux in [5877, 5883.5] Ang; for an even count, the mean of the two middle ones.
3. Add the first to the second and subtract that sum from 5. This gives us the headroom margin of -4.51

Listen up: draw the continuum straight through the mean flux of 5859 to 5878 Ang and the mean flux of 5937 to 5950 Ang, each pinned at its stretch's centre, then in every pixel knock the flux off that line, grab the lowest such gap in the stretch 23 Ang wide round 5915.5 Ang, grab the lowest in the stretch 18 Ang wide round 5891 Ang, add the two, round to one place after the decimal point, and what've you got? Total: -0.7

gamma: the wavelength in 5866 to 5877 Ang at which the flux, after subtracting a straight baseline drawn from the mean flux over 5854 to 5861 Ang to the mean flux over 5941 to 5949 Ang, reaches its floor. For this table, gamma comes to 5873.37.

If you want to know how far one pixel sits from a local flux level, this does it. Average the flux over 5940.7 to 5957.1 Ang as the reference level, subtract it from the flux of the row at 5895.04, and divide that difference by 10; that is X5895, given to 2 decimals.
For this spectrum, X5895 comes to -0.21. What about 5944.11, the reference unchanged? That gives 0.03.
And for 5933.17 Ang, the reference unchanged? -0.03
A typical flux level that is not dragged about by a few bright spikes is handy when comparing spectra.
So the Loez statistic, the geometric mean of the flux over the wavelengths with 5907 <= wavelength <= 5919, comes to 9.00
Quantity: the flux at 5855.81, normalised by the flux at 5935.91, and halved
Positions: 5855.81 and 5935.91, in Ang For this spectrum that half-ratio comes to 0.43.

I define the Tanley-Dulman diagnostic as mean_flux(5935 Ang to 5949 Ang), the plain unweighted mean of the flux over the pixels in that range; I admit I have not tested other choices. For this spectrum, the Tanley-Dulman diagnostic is 9.23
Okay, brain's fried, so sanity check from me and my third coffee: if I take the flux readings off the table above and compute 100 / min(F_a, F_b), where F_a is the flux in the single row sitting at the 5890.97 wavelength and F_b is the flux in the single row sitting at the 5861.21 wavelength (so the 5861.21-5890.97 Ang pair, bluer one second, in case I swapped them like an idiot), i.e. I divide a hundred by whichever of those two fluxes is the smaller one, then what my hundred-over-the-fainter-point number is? 14.2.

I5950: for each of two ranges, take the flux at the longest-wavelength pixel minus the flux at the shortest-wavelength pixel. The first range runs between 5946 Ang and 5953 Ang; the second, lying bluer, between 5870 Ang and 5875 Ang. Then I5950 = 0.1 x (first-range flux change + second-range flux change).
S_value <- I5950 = -0.14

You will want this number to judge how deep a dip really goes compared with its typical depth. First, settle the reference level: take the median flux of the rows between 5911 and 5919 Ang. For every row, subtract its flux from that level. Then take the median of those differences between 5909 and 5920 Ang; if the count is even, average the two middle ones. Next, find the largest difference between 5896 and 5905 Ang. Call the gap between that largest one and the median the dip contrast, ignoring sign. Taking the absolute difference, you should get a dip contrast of 1.2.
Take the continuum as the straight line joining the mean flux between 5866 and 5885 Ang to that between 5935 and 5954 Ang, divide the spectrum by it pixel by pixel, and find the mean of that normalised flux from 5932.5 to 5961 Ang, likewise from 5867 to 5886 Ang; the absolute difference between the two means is 0.01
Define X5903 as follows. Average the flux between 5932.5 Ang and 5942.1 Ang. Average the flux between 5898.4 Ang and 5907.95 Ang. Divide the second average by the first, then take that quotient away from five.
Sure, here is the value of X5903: 4.01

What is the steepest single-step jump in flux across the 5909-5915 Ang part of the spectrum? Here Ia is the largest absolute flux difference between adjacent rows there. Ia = 0.20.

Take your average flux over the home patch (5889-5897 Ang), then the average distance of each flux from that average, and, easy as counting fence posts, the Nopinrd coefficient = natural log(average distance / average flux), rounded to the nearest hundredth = -3.16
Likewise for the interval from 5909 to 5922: -3.54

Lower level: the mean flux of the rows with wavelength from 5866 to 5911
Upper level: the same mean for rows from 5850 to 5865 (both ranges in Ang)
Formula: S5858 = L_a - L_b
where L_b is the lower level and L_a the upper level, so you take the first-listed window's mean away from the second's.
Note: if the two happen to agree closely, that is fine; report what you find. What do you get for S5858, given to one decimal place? 0.3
